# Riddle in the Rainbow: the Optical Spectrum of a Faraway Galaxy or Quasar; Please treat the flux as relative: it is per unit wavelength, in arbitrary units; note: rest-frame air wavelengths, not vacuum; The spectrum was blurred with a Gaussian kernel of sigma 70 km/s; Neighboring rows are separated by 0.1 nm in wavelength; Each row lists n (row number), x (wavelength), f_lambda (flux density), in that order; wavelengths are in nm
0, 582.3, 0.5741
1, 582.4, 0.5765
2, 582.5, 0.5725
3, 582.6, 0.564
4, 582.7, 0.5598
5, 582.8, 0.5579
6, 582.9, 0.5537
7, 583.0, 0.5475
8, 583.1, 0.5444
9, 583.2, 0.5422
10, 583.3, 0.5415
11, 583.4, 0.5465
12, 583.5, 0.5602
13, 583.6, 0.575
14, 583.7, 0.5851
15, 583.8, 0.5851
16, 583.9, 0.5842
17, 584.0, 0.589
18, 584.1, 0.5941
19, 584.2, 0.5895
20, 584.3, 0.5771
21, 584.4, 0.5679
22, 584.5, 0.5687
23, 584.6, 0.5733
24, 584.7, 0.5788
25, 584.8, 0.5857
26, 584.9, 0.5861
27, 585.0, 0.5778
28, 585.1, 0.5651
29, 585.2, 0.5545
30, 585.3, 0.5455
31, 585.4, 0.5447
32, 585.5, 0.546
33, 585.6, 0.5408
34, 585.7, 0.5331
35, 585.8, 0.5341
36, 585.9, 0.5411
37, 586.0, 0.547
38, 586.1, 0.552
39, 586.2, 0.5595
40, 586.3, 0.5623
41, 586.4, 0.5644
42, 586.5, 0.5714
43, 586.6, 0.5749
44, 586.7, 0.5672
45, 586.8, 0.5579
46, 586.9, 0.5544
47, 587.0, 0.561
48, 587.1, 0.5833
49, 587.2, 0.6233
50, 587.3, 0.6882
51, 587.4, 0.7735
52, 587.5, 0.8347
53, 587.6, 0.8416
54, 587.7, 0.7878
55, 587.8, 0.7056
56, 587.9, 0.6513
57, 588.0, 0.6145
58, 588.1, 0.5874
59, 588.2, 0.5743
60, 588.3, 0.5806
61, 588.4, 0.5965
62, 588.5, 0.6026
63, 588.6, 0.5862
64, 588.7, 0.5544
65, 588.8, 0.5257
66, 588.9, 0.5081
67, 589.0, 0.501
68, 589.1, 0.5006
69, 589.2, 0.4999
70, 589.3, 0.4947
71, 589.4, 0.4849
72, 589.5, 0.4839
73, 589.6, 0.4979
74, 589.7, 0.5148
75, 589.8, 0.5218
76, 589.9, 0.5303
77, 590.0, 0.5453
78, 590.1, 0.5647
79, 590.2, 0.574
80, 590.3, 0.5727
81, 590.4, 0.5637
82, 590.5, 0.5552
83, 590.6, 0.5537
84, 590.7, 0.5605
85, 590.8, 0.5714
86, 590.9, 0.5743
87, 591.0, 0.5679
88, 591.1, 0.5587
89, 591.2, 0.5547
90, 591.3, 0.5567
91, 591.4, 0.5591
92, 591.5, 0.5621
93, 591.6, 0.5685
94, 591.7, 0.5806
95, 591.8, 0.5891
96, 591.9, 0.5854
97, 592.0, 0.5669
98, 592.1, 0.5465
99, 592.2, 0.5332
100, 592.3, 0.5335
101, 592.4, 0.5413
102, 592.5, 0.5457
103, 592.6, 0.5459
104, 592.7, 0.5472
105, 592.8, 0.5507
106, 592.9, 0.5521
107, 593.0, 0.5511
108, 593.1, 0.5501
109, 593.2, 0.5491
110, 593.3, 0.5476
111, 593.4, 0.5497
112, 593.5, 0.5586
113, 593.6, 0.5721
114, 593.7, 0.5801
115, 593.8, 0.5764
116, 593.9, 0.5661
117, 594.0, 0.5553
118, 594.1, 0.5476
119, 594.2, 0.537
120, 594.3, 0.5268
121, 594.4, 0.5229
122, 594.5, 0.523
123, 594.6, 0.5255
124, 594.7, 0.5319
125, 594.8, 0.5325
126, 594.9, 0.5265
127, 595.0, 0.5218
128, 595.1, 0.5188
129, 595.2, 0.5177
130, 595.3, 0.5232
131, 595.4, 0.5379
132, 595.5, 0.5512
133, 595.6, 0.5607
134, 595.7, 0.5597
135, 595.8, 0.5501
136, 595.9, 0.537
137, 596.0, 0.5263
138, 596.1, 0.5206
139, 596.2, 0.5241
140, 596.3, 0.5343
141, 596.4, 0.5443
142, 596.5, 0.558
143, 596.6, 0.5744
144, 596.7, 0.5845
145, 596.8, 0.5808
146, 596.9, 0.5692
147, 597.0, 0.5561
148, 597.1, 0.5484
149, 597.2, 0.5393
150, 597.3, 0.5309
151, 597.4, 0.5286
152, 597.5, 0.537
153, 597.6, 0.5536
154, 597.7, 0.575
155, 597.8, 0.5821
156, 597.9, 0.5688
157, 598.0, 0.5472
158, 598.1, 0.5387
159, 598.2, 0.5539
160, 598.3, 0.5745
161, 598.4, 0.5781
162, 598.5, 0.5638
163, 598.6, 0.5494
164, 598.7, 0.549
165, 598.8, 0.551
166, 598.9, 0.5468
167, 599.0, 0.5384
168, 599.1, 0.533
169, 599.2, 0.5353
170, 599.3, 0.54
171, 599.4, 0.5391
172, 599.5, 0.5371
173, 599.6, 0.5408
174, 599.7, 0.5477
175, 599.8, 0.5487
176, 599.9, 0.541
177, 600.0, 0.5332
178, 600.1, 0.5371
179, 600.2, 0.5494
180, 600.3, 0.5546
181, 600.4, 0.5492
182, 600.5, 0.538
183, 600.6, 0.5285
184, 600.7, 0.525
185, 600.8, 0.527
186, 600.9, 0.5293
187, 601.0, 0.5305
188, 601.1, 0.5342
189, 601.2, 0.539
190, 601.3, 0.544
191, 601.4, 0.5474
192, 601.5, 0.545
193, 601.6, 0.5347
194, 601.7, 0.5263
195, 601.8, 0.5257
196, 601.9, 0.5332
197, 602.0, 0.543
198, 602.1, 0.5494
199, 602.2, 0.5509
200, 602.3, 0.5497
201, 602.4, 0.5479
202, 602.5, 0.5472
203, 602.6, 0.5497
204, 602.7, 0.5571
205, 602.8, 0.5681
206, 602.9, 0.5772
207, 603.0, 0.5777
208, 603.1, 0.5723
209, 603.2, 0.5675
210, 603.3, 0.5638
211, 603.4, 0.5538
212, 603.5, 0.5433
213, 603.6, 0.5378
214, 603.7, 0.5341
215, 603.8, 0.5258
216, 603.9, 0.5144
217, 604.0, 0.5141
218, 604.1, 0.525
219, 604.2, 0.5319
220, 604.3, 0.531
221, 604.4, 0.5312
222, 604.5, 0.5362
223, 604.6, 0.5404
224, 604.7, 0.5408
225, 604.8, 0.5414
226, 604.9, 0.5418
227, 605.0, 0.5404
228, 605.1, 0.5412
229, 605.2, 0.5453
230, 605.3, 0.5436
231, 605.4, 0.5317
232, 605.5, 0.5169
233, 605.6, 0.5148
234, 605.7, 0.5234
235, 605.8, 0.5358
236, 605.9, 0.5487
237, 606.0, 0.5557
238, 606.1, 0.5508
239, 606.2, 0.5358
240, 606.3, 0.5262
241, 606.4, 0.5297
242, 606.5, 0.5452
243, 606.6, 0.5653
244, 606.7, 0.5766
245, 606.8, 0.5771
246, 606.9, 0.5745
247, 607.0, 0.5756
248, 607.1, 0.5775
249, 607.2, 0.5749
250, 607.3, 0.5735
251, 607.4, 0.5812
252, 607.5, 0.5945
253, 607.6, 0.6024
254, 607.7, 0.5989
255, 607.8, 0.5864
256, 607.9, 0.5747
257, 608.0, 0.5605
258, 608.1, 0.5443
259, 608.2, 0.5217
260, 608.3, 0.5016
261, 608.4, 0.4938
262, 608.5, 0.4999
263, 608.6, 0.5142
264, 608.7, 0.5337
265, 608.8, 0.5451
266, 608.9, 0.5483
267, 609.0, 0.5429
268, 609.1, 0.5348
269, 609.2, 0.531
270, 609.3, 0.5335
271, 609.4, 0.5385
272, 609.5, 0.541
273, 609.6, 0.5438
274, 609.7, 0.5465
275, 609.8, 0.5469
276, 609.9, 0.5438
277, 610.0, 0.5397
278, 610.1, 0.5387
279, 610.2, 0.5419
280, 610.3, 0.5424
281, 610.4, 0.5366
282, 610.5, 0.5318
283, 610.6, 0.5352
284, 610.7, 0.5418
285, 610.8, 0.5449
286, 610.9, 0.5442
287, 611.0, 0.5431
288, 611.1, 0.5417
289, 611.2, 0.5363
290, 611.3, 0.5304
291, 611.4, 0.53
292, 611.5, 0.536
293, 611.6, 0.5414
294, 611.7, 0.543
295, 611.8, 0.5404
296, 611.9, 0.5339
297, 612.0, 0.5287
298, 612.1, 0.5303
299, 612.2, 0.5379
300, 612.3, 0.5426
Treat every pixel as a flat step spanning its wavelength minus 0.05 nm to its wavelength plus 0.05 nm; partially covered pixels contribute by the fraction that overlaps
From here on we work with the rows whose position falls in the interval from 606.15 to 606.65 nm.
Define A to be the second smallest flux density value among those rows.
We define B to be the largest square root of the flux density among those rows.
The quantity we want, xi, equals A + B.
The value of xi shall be 1.28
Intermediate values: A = 0.5297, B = 0.752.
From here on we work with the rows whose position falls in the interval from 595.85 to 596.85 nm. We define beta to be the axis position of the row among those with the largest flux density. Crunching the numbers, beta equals 596.7 nm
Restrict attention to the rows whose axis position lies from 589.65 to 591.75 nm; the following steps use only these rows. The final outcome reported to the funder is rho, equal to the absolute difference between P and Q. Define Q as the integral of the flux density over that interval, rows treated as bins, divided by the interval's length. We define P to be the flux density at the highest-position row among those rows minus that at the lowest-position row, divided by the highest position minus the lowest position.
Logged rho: 0.525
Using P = 0.033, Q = 0.558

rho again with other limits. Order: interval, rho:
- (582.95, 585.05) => 0.556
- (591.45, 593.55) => 0.557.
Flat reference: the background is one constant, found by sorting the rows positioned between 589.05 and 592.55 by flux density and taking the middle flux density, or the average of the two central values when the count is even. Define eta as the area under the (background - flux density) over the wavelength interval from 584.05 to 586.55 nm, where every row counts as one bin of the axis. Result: -0.018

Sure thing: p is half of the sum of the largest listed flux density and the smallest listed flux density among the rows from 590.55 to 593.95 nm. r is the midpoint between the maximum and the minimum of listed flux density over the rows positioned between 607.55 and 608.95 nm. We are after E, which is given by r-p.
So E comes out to -0.01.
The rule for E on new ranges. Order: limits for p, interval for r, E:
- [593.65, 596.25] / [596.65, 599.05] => 0.01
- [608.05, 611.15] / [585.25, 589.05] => 0.15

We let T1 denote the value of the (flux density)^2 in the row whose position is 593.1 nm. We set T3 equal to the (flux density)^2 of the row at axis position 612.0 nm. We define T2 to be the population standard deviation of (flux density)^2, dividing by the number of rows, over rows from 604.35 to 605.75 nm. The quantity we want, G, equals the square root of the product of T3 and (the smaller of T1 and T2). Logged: 0.053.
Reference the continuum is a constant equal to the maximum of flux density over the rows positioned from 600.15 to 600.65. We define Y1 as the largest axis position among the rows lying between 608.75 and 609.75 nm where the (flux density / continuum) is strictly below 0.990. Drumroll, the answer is 609.7 nm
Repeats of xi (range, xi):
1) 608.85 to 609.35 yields 1.27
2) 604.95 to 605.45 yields 1.28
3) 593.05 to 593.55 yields 1.30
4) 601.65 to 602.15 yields 1.27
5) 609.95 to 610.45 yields 1.28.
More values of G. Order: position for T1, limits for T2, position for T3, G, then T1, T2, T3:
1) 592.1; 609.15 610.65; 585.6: 0.039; 0.299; 0.0052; 0.292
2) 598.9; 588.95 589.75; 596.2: 0.050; 0.299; 0.0092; 0.275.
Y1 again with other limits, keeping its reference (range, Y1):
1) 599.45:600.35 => 600.1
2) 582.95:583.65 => 583.4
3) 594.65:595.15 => 595.1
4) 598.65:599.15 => 599.1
